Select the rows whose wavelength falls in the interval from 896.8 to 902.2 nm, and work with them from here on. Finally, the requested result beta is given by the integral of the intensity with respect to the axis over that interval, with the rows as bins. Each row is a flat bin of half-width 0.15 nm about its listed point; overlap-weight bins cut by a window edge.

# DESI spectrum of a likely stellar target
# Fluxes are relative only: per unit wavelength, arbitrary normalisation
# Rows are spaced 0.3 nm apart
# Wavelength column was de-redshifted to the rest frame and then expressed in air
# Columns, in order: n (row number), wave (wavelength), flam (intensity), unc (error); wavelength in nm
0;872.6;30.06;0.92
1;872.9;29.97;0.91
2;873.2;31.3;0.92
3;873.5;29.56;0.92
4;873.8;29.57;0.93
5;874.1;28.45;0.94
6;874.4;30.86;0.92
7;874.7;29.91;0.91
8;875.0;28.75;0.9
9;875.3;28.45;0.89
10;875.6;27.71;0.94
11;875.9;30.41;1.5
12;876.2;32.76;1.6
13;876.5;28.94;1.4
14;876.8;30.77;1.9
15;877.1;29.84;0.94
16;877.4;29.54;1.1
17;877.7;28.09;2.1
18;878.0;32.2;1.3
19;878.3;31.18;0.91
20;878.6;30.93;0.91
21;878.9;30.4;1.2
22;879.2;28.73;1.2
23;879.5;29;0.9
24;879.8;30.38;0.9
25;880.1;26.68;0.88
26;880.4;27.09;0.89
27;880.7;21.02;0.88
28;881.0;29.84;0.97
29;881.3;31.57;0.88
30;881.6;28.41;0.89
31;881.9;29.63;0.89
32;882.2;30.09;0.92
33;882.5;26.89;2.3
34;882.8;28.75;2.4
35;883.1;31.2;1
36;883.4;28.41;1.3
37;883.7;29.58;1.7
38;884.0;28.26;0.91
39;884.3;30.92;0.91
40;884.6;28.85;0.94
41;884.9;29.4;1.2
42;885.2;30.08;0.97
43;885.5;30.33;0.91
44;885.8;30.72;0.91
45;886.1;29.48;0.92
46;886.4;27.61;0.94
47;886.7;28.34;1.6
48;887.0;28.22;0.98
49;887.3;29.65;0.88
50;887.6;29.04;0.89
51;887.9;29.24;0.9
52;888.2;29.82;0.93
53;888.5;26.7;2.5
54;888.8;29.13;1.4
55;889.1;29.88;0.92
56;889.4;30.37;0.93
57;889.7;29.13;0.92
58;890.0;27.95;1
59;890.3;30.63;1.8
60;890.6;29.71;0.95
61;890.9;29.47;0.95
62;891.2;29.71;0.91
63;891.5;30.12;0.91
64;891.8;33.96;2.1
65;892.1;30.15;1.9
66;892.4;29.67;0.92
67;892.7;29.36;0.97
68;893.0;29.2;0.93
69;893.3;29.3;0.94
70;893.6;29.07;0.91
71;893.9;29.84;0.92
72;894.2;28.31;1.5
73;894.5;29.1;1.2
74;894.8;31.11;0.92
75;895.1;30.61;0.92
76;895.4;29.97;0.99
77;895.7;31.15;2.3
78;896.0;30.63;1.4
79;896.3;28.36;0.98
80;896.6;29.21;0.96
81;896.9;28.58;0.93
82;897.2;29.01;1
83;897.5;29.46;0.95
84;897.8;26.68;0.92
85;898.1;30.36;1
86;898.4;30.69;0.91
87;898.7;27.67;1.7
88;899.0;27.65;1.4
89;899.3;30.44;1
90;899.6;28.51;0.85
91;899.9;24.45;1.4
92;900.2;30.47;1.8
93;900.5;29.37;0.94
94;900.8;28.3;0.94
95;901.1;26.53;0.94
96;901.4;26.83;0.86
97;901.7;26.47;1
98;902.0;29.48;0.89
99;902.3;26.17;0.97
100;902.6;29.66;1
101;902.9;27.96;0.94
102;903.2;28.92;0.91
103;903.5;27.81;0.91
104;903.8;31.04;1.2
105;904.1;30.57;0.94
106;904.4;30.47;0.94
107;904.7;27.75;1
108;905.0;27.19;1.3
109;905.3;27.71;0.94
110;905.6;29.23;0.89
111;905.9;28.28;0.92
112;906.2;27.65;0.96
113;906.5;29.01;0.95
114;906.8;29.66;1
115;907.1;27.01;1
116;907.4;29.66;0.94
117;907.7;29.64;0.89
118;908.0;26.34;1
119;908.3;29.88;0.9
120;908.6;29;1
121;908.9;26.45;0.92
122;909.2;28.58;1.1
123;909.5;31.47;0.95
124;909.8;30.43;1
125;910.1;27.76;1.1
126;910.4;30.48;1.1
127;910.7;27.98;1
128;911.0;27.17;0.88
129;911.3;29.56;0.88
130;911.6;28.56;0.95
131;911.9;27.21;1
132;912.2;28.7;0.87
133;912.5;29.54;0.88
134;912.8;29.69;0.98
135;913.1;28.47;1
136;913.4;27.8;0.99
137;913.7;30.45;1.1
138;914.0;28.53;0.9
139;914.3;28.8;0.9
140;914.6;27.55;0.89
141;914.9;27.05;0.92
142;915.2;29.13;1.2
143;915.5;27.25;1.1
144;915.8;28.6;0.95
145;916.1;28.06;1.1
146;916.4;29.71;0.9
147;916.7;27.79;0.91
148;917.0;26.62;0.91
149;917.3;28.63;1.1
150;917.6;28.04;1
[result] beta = 153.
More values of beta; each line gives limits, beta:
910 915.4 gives 154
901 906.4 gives 153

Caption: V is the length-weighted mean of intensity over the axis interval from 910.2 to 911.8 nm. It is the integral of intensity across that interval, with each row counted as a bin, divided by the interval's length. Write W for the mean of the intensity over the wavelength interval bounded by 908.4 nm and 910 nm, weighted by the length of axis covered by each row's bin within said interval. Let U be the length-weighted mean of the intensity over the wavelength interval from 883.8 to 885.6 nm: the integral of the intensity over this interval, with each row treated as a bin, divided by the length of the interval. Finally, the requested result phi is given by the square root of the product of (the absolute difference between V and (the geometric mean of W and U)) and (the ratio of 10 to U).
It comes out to 0.49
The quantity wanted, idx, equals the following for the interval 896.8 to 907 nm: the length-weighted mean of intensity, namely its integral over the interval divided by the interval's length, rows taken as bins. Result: 28.5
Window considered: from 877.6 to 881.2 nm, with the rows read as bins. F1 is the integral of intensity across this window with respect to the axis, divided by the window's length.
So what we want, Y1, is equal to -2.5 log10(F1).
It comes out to -3.65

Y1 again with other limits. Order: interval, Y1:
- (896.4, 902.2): -3.63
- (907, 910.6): -3.65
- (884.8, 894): -3.68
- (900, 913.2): -3.64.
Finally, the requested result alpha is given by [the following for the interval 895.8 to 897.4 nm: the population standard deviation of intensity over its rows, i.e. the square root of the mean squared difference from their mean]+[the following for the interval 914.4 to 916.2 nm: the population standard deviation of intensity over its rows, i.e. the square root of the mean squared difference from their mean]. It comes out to 1.5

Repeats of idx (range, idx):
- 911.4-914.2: 28.8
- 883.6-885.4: 29.5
